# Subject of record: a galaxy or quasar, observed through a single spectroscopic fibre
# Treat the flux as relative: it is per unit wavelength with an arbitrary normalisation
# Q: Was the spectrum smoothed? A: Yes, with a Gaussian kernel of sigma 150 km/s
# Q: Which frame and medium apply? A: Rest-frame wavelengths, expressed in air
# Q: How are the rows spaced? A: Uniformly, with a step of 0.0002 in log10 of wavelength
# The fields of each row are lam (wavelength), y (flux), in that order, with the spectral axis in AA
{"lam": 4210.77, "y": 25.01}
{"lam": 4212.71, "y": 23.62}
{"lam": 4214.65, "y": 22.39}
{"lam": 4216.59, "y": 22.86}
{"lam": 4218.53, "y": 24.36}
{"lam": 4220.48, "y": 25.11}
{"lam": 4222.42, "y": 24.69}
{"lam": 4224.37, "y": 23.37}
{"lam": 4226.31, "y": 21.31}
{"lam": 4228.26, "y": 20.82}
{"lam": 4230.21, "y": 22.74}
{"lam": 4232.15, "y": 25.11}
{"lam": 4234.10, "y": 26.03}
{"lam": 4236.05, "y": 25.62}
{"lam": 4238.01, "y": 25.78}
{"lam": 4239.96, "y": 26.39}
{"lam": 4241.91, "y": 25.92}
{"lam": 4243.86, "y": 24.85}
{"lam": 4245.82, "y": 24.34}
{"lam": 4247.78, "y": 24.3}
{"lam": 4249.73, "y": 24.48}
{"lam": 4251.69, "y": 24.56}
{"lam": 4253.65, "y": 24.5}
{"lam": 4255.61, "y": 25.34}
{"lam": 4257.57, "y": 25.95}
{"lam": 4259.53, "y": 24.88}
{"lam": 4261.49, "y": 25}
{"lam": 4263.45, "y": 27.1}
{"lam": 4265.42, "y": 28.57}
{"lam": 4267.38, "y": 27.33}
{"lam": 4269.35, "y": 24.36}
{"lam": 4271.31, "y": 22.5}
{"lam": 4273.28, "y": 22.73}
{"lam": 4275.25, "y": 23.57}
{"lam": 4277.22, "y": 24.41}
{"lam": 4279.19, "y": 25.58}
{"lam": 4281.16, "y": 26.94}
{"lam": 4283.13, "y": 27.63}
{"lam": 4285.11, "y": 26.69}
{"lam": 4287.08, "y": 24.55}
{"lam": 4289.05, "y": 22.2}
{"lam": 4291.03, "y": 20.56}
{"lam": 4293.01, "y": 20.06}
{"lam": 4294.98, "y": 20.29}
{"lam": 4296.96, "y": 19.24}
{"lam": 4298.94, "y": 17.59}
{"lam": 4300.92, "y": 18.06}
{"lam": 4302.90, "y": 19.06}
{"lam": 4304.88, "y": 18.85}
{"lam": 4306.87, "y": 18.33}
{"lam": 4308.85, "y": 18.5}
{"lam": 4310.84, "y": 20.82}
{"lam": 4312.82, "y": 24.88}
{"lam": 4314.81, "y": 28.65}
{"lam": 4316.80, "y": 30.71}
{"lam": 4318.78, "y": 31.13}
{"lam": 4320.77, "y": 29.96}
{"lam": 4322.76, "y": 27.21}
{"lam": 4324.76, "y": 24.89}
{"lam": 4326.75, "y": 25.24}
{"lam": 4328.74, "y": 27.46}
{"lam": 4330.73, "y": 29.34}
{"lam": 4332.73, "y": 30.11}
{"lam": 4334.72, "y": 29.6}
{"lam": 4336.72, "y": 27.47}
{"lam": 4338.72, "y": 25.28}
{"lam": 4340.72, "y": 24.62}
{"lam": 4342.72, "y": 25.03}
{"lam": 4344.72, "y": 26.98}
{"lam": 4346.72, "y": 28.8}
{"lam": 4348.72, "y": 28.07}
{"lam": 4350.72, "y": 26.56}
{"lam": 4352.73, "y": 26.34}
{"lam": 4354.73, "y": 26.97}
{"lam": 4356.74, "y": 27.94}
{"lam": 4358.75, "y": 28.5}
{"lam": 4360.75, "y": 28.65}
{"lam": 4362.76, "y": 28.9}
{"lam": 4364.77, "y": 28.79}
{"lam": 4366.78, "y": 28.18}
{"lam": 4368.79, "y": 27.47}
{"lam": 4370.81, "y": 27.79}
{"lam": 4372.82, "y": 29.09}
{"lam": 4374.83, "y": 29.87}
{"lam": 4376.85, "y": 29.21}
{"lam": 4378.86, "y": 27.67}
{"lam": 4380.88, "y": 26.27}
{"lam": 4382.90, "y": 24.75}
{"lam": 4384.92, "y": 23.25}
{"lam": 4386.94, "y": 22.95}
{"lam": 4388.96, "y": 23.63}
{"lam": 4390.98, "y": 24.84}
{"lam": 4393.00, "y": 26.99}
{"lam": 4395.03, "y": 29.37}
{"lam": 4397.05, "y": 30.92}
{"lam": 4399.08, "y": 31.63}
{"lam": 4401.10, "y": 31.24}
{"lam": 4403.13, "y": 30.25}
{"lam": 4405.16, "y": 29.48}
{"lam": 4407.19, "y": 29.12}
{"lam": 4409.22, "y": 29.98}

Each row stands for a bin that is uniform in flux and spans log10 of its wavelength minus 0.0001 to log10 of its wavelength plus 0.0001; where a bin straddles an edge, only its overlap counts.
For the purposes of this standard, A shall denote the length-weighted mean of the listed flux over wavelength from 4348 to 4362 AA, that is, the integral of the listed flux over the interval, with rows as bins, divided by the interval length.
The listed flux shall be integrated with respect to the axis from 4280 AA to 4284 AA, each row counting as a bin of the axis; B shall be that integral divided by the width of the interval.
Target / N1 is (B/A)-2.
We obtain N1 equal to -1.01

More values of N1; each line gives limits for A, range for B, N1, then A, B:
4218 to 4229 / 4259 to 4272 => -0.89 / 23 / 25.8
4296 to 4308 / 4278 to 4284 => -0.56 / 19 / 26.6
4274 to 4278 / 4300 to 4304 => -1.22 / 24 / 18.6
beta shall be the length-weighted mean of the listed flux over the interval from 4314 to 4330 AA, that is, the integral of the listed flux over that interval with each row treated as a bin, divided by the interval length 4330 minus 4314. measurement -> 28.2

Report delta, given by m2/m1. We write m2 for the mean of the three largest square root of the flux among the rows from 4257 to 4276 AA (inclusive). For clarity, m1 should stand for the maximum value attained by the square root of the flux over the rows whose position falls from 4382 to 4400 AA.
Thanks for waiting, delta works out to 0.94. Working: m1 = 5.62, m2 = 5.26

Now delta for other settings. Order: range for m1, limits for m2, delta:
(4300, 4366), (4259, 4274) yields 0.94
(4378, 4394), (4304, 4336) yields 1.05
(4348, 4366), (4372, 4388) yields 1.01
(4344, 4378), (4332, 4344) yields 0.99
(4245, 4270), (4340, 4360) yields 1.00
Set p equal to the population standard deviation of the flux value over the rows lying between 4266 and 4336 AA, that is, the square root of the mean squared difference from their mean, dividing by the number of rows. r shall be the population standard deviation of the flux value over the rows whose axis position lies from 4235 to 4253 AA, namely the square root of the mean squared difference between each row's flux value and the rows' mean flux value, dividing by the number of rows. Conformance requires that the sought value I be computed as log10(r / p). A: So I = -0.7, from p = 4.1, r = 0.7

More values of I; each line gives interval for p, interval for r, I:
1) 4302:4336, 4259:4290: -0.4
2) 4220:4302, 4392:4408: -0.3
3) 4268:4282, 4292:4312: -0.2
